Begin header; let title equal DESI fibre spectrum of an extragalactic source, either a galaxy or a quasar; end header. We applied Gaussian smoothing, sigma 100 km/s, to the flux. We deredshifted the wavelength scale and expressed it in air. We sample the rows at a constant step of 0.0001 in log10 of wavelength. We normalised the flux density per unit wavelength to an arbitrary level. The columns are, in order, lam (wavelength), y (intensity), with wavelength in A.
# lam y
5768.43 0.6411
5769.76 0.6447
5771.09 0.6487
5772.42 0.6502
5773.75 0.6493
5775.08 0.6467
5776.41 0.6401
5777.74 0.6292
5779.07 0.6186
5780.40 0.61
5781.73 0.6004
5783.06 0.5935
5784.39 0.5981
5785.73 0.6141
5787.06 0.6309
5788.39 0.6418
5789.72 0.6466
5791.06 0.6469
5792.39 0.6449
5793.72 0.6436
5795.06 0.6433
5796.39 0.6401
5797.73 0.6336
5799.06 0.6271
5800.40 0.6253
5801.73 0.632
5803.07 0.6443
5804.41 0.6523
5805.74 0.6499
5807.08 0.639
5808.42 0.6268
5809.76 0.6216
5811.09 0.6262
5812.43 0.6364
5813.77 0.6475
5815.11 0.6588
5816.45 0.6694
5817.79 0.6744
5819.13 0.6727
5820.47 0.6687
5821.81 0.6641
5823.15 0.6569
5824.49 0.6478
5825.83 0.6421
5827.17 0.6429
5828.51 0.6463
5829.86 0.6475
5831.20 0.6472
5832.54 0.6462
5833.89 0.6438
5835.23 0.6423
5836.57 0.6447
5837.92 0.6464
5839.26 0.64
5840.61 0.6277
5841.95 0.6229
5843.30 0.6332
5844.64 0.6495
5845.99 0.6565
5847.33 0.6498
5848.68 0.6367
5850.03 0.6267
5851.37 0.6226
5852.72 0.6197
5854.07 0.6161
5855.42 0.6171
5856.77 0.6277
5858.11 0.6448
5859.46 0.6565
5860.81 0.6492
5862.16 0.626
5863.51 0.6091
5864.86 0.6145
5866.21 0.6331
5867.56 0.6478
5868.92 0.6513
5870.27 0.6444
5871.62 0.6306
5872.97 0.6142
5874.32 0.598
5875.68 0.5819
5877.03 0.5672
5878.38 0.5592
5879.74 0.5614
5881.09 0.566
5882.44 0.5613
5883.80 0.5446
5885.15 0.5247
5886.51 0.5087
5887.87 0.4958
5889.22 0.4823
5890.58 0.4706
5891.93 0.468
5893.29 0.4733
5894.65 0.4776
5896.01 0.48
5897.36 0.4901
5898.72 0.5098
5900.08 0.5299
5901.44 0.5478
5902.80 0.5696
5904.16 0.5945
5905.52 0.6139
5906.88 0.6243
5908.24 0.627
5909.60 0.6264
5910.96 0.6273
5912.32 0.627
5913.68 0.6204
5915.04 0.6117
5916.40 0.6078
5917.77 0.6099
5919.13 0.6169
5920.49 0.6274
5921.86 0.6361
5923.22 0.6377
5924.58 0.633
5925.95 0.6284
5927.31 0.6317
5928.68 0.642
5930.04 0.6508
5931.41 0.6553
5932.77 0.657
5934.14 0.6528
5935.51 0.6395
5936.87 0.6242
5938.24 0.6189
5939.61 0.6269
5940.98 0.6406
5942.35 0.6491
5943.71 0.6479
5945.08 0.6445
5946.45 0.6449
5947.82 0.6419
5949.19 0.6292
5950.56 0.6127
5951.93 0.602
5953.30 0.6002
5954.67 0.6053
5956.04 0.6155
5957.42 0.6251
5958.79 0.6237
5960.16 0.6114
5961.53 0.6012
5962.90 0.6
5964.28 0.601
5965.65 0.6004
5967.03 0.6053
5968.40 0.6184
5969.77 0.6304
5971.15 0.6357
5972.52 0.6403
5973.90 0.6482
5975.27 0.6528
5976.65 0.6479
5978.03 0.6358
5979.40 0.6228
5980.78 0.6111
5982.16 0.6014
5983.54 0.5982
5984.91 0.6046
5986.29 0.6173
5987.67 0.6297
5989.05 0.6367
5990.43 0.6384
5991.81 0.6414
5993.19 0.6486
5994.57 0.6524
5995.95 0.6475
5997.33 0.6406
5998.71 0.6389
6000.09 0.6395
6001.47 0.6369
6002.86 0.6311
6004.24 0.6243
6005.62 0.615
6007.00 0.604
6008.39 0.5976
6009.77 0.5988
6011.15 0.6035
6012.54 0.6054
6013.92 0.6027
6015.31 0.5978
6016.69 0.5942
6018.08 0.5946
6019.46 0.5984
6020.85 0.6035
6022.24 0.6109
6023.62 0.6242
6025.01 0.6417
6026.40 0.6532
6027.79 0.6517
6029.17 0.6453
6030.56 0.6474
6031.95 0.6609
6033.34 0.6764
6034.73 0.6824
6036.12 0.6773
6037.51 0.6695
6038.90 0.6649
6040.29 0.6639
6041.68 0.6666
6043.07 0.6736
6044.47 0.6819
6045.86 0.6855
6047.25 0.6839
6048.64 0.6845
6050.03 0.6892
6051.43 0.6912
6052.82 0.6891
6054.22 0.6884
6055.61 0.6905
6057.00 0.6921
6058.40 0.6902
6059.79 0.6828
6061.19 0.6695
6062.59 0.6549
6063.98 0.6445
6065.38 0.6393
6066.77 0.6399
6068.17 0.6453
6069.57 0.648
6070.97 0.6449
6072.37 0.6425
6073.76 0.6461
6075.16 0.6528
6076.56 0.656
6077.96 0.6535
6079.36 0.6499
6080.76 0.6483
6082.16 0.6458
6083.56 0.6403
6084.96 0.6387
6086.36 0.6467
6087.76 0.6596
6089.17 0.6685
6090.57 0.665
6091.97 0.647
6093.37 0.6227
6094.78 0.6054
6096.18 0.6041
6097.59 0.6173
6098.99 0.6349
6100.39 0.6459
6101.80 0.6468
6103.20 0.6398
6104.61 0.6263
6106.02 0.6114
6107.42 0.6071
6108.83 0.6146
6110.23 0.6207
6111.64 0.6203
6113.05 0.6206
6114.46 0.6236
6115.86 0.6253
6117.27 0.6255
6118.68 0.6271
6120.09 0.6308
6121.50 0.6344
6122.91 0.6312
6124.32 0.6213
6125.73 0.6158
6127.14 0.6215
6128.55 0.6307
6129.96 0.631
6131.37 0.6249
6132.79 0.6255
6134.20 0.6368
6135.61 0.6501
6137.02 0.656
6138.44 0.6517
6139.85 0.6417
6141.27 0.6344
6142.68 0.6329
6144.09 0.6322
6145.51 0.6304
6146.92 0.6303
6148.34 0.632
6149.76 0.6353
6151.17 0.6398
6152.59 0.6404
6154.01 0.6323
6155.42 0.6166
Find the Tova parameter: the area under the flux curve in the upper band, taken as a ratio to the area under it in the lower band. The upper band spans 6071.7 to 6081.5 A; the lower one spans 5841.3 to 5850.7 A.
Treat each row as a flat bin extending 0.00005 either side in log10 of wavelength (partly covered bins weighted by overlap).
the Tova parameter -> 1.06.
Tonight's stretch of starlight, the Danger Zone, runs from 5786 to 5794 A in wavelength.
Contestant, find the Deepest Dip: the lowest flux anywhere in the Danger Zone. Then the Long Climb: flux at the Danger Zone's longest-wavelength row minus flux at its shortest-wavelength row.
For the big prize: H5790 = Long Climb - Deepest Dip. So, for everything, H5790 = -0.618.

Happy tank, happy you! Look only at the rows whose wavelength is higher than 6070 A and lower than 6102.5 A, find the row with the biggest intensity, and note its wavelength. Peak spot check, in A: 6089.17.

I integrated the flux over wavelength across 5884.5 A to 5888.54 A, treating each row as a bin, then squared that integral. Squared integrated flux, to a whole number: 4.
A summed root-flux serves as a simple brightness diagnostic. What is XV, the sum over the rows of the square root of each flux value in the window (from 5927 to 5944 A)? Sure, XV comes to 10.4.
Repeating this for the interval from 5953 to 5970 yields 10.2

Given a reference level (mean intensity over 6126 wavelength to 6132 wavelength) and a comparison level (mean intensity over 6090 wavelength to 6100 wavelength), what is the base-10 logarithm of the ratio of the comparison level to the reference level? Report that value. 0.001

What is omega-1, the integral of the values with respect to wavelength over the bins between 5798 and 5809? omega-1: 7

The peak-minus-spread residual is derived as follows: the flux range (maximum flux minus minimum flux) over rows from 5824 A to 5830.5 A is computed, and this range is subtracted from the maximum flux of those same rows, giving 0.642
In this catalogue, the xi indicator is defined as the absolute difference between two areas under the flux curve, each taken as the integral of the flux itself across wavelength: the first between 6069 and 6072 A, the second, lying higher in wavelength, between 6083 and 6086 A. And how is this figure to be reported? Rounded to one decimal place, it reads 0.0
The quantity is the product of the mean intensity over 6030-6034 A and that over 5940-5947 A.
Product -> 0.427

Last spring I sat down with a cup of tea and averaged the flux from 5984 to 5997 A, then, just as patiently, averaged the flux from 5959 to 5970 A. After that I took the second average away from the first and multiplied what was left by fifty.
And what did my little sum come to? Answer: 1.3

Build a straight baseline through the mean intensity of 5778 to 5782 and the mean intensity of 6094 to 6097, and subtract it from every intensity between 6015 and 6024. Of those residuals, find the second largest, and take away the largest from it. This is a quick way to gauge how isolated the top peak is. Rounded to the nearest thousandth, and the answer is -0.013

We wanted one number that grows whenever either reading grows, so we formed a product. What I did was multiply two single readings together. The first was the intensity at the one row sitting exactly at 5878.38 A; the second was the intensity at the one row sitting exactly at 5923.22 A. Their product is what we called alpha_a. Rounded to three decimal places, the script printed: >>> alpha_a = 0.357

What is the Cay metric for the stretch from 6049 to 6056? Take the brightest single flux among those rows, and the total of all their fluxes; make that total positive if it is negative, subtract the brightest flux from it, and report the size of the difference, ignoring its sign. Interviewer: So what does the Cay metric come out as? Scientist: 2.8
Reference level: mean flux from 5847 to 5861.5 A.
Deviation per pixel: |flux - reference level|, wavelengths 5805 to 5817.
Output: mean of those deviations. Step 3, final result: 0.014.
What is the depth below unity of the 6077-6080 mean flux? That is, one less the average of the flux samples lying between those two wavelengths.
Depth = 0.348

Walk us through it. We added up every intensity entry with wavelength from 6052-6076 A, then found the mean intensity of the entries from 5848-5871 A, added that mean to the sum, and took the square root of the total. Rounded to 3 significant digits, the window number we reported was 3.45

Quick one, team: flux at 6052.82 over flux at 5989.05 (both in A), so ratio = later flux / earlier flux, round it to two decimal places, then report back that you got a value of 1.08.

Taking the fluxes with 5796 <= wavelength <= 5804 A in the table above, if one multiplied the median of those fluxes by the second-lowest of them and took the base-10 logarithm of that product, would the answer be -0.401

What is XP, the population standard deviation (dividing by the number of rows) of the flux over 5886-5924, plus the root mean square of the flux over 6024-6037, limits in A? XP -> 0.724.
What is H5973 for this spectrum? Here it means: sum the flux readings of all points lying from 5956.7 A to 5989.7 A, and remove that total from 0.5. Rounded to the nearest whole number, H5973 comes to -14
